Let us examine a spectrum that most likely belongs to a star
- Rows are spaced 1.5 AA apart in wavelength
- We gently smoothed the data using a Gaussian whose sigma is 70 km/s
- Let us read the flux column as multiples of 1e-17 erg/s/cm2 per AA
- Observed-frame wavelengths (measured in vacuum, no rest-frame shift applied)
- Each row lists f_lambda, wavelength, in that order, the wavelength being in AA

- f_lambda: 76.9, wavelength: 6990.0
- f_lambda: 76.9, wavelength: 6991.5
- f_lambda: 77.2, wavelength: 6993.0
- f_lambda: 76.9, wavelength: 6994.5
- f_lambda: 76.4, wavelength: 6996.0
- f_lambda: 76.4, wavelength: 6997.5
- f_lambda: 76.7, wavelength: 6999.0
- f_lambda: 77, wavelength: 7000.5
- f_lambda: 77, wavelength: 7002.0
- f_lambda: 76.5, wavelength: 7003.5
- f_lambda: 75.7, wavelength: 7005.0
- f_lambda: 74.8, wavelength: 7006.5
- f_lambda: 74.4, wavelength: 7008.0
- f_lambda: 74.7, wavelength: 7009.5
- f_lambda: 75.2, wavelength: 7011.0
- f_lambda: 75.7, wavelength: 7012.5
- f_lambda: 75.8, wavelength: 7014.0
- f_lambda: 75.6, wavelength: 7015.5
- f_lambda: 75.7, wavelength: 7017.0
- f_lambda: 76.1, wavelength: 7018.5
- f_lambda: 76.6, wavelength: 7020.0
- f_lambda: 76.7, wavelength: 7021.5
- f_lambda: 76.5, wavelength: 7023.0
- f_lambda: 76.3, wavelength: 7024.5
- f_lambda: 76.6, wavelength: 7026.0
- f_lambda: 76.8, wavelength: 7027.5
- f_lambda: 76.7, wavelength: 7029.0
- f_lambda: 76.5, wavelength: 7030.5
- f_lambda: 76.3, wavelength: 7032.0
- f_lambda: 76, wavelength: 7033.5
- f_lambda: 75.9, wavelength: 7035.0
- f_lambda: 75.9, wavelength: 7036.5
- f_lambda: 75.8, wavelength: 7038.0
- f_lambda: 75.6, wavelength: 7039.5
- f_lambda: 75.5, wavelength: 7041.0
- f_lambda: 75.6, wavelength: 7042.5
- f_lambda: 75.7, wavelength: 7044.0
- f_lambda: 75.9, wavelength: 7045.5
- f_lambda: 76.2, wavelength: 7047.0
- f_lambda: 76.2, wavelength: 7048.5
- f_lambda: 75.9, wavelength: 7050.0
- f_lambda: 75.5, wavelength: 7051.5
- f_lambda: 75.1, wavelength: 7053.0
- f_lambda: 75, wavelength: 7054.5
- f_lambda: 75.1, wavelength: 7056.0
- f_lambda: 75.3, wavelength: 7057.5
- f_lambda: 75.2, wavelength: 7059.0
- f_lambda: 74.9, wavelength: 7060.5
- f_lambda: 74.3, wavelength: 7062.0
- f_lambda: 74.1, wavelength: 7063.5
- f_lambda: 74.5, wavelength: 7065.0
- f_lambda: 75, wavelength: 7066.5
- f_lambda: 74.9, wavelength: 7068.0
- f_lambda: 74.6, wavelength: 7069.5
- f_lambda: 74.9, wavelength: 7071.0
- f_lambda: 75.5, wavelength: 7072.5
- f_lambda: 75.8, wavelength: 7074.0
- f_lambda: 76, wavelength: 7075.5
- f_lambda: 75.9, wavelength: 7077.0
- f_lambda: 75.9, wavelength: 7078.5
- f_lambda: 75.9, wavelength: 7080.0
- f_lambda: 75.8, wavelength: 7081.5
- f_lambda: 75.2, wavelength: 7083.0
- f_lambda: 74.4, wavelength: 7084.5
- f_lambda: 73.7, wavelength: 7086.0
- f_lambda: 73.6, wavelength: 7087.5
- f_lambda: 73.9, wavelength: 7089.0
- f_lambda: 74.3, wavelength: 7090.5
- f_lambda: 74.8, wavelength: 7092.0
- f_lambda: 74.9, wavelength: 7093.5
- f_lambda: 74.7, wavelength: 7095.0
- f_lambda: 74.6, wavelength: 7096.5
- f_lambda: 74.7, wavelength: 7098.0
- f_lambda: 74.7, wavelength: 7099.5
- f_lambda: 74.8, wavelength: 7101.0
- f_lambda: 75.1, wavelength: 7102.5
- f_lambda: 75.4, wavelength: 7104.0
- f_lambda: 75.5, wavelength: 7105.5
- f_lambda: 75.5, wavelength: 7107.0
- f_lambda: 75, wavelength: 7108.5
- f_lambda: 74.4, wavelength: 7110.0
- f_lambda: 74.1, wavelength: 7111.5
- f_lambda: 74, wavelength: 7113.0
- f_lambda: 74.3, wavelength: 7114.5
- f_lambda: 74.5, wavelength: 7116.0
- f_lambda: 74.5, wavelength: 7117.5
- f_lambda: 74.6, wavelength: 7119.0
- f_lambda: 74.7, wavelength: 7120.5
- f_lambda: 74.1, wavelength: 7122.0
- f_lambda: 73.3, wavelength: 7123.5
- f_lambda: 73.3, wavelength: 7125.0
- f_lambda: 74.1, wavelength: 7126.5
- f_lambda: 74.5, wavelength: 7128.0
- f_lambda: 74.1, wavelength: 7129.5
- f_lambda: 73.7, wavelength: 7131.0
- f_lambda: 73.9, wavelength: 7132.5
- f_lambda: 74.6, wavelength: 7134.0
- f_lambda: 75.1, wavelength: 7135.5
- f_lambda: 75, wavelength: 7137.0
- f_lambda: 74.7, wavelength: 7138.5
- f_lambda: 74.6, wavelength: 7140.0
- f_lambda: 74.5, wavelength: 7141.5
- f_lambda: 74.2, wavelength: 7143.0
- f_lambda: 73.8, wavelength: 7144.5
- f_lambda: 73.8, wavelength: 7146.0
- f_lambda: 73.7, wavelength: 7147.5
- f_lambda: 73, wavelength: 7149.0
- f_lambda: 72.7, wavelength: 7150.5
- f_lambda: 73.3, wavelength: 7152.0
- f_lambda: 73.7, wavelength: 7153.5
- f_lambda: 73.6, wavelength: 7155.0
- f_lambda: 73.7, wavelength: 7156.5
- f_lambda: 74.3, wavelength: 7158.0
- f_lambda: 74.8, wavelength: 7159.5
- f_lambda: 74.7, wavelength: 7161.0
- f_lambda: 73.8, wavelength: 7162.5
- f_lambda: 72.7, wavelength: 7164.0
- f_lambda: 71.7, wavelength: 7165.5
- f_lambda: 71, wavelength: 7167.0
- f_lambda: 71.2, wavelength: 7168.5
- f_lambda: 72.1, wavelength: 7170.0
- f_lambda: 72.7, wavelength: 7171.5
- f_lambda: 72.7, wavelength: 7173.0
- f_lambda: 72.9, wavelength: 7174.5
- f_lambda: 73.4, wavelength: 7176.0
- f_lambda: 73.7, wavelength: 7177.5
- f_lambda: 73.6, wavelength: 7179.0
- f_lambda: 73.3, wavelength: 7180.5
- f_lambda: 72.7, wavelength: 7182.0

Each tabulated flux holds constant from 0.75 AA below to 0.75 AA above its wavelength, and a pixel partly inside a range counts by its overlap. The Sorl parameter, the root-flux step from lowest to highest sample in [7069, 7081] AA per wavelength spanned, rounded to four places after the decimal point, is 0.0071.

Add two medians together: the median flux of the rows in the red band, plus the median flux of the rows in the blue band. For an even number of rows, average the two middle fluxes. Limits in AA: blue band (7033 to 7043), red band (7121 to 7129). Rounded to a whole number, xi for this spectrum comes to 150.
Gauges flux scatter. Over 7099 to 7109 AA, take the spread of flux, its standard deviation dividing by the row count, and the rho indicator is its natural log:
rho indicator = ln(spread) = -1.2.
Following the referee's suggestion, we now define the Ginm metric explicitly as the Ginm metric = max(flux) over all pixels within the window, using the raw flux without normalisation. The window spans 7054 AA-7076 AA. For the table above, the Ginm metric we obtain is 76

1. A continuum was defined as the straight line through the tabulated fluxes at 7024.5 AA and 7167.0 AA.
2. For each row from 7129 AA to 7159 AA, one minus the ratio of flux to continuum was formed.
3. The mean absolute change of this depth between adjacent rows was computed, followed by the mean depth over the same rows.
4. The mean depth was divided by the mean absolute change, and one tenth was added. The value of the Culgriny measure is -6.9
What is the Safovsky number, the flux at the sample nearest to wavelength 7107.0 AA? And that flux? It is 75.5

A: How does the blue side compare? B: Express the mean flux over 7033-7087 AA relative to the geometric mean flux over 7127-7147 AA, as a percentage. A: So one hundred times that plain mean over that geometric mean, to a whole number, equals 101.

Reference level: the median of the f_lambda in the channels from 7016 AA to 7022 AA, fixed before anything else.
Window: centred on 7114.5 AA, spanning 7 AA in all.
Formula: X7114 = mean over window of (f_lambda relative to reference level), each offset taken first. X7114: -2.07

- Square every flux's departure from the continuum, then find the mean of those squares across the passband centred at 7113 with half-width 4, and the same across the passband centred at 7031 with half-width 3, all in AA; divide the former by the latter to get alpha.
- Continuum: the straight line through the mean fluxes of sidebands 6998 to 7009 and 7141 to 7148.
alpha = 0.1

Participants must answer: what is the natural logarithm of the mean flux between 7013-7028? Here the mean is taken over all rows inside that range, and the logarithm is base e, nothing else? 4.334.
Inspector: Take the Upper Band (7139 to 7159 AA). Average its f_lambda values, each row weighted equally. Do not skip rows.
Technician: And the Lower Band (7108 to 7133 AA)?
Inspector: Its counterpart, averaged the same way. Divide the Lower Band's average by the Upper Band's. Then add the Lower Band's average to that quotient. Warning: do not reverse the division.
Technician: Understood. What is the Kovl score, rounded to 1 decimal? 75.2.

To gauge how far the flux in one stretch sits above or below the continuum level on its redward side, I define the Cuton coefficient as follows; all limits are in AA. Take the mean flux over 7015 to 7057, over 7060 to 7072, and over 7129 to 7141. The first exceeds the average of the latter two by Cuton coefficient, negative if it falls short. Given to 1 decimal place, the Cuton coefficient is 1.4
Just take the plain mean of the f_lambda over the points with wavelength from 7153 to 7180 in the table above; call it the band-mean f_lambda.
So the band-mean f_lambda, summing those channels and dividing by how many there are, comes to 73.1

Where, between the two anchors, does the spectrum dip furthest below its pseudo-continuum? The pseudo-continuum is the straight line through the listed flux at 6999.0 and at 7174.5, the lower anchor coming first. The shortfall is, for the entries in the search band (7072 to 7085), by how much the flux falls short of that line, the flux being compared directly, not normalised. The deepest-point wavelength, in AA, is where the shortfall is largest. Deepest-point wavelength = 7084.5 AA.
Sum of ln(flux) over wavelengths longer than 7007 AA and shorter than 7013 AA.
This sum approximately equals 17.3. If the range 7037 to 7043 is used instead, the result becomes 17.3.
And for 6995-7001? 17.4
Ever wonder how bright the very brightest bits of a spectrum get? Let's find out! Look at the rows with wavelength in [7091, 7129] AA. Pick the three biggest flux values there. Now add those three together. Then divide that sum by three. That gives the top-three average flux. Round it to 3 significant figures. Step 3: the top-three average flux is 75.5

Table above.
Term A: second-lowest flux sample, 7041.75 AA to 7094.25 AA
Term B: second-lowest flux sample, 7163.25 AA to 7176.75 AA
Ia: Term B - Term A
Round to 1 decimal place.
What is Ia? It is -2.5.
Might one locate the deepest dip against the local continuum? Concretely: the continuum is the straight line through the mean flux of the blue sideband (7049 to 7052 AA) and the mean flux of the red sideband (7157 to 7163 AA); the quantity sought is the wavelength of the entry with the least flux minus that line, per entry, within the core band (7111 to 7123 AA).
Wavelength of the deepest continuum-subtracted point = 7113.0 AA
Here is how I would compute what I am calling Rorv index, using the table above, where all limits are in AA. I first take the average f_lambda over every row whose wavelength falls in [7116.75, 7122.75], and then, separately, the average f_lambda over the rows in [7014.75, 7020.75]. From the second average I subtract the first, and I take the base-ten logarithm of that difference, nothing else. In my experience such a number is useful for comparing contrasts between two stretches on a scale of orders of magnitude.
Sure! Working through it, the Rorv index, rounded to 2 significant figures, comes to 0.18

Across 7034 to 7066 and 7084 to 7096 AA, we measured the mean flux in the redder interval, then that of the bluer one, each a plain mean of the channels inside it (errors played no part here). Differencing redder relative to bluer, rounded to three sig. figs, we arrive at -1.10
